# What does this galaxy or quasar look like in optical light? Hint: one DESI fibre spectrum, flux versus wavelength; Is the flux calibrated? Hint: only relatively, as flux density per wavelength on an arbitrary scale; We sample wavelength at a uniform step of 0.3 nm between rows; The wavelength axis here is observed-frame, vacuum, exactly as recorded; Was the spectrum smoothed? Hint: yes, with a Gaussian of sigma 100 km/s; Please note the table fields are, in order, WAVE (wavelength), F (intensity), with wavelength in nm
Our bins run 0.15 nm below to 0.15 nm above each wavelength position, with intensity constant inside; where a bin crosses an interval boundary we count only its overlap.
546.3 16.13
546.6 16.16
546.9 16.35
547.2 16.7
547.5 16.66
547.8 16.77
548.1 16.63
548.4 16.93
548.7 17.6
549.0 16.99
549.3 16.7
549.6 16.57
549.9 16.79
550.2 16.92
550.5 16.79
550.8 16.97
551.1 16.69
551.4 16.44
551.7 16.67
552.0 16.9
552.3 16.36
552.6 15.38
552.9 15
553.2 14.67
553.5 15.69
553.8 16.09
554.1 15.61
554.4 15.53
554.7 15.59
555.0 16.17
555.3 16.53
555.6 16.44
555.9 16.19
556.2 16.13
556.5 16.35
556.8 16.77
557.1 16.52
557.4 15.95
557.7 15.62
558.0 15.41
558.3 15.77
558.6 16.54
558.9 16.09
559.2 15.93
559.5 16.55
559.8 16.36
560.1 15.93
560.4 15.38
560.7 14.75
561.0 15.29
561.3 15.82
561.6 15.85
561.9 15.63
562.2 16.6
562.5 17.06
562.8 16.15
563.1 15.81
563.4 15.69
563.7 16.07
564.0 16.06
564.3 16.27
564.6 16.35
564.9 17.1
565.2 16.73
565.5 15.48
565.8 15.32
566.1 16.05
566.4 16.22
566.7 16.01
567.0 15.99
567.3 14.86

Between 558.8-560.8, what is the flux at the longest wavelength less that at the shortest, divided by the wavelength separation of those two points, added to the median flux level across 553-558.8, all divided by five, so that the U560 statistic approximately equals 3.07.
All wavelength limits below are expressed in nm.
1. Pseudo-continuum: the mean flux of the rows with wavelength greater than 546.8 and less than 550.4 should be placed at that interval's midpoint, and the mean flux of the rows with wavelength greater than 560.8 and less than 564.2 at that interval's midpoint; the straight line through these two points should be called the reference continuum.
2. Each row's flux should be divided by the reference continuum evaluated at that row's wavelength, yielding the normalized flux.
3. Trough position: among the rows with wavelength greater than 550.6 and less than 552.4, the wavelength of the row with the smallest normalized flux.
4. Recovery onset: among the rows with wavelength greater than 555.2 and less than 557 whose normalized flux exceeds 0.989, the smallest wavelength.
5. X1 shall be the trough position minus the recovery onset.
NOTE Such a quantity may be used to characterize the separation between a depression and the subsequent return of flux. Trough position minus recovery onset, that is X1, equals -3.00 nm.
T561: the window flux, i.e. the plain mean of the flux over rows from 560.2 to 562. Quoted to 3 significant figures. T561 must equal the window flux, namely 15.5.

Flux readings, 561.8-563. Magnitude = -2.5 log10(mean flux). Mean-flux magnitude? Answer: -3.03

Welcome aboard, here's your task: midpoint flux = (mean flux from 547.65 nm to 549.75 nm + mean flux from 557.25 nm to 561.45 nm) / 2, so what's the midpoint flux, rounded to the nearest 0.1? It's 16.3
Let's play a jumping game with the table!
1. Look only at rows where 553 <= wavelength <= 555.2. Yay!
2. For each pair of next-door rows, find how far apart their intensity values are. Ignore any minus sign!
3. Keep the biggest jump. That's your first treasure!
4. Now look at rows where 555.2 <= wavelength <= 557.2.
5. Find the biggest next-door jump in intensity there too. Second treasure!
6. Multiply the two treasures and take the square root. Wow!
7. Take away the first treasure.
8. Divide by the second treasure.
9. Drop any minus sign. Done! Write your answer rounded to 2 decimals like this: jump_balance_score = 0.87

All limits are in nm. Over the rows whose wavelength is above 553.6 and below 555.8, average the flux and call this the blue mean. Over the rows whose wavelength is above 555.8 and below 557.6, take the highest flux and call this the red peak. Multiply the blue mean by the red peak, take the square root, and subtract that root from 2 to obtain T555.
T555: -14.4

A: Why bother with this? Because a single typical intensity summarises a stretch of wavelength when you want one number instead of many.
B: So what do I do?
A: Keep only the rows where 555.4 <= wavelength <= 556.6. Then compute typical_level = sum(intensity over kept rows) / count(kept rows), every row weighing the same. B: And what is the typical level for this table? 16.3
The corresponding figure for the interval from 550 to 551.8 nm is 16.7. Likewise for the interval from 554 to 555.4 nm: 15.9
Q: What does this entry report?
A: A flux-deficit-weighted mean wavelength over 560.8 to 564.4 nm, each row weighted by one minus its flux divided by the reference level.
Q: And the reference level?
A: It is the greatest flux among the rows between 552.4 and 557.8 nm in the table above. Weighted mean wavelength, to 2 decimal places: 562.46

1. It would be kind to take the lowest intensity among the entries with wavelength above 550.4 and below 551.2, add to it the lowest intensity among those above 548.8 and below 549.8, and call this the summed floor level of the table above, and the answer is 33.3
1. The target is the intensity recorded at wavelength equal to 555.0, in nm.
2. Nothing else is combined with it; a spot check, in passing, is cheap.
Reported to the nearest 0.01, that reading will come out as 16.17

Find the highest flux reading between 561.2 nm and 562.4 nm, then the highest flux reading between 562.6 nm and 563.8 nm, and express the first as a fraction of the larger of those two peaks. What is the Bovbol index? 1.00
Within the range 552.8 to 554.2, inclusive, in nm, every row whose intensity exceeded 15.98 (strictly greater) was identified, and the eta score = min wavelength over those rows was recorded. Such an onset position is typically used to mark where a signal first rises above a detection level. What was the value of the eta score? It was 553.8 nm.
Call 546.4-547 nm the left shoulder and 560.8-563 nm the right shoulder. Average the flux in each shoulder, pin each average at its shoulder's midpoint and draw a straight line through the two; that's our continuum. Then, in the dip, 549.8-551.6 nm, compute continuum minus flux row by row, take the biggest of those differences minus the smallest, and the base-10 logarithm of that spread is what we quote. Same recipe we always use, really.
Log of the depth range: -0.28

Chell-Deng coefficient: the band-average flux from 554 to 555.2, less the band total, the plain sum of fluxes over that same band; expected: -47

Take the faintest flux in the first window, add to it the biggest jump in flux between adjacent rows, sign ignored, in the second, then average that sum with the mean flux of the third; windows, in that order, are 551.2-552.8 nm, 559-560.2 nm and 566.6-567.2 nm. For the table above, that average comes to 16.0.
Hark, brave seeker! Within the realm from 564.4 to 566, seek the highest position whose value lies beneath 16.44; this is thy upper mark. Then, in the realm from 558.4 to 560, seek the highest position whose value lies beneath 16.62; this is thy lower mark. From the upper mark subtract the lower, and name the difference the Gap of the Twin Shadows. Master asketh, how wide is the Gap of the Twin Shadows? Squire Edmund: 6.00 nm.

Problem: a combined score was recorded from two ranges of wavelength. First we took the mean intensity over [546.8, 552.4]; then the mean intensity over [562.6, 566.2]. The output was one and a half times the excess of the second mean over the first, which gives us -1.0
